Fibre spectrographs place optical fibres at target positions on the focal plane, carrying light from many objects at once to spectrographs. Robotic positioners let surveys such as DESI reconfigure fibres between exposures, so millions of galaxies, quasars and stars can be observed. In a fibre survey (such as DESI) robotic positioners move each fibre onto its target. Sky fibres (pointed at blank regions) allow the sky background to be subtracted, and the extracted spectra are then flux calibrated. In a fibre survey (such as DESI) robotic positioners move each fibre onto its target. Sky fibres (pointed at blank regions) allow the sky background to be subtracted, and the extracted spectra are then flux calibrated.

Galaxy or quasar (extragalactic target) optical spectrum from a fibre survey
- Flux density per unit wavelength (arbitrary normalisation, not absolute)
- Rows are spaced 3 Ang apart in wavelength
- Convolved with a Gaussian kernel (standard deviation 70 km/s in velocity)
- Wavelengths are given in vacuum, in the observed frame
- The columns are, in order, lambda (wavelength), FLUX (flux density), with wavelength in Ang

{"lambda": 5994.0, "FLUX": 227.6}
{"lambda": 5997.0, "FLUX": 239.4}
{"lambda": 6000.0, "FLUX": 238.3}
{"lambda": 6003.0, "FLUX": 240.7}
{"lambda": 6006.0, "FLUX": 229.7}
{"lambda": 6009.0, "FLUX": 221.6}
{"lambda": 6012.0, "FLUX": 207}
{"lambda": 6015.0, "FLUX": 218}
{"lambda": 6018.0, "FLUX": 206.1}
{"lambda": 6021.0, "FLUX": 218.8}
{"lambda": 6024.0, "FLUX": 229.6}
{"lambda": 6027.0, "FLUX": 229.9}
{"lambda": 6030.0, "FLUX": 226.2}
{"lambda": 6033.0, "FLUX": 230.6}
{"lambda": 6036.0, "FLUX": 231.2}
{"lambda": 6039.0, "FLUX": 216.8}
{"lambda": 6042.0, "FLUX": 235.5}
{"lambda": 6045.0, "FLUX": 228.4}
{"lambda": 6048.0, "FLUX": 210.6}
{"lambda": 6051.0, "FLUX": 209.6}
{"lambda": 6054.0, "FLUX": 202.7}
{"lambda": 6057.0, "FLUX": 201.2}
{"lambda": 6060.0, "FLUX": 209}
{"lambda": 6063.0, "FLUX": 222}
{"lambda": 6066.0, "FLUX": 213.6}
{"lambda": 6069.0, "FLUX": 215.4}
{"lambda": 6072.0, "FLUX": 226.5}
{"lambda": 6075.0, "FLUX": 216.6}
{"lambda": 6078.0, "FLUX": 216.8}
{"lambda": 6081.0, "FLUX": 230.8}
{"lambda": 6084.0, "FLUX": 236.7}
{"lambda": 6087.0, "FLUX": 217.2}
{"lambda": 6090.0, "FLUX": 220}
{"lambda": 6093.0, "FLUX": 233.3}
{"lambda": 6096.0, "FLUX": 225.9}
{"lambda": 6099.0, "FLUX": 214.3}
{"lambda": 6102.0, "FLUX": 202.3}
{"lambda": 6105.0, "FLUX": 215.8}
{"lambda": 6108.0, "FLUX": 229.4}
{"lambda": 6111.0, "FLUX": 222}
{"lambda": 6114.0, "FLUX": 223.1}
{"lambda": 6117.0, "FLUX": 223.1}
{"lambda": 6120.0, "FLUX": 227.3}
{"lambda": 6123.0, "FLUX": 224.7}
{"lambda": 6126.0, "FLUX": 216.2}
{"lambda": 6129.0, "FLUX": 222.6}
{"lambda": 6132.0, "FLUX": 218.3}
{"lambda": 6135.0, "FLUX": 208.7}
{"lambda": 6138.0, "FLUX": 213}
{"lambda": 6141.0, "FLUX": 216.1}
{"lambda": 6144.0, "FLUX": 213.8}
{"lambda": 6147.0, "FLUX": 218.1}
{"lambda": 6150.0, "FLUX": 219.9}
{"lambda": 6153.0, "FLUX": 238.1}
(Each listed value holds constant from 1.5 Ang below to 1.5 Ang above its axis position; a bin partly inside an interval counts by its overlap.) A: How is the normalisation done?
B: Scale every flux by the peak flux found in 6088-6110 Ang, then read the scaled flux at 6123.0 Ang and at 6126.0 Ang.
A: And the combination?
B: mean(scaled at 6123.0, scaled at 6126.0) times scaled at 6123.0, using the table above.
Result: 0.91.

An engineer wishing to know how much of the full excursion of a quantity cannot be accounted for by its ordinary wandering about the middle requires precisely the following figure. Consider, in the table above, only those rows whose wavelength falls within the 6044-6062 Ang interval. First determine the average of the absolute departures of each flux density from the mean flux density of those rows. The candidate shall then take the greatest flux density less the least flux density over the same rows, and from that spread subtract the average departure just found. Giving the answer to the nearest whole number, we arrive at 21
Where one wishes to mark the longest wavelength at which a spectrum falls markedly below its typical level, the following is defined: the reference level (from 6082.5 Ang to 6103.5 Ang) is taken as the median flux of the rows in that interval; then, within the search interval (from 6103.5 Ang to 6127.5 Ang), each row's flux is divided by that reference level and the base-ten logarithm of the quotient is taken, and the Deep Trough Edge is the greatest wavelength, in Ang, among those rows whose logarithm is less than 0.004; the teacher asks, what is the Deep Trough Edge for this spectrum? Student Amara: 6126.0 Ang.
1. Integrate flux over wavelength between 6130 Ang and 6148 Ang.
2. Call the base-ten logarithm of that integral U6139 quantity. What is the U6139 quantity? 3.59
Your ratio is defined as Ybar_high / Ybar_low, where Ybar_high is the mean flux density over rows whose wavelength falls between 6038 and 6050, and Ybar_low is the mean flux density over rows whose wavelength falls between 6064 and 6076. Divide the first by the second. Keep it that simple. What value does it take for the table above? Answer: 1.02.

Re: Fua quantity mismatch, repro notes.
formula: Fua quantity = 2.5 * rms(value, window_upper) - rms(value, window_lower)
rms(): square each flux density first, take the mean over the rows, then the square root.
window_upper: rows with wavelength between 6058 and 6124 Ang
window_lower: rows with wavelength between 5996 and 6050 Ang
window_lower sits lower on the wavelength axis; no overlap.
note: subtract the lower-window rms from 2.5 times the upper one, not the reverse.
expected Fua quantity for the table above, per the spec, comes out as 328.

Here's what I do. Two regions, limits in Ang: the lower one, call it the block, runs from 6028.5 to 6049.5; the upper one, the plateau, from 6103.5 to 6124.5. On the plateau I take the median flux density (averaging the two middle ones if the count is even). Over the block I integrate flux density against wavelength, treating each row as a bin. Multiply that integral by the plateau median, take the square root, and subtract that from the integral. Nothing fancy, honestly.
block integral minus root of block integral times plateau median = 3710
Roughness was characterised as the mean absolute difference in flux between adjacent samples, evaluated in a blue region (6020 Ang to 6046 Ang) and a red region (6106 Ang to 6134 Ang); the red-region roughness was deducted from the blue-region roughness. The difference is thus 3.2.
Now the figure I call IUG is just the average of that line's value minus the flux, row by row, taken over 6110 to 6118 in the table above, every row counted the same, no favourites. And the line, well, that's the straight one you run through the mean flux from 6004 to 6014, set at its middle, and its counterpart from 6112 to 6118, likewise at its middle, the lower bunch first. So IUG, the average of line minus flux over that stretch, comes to 0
